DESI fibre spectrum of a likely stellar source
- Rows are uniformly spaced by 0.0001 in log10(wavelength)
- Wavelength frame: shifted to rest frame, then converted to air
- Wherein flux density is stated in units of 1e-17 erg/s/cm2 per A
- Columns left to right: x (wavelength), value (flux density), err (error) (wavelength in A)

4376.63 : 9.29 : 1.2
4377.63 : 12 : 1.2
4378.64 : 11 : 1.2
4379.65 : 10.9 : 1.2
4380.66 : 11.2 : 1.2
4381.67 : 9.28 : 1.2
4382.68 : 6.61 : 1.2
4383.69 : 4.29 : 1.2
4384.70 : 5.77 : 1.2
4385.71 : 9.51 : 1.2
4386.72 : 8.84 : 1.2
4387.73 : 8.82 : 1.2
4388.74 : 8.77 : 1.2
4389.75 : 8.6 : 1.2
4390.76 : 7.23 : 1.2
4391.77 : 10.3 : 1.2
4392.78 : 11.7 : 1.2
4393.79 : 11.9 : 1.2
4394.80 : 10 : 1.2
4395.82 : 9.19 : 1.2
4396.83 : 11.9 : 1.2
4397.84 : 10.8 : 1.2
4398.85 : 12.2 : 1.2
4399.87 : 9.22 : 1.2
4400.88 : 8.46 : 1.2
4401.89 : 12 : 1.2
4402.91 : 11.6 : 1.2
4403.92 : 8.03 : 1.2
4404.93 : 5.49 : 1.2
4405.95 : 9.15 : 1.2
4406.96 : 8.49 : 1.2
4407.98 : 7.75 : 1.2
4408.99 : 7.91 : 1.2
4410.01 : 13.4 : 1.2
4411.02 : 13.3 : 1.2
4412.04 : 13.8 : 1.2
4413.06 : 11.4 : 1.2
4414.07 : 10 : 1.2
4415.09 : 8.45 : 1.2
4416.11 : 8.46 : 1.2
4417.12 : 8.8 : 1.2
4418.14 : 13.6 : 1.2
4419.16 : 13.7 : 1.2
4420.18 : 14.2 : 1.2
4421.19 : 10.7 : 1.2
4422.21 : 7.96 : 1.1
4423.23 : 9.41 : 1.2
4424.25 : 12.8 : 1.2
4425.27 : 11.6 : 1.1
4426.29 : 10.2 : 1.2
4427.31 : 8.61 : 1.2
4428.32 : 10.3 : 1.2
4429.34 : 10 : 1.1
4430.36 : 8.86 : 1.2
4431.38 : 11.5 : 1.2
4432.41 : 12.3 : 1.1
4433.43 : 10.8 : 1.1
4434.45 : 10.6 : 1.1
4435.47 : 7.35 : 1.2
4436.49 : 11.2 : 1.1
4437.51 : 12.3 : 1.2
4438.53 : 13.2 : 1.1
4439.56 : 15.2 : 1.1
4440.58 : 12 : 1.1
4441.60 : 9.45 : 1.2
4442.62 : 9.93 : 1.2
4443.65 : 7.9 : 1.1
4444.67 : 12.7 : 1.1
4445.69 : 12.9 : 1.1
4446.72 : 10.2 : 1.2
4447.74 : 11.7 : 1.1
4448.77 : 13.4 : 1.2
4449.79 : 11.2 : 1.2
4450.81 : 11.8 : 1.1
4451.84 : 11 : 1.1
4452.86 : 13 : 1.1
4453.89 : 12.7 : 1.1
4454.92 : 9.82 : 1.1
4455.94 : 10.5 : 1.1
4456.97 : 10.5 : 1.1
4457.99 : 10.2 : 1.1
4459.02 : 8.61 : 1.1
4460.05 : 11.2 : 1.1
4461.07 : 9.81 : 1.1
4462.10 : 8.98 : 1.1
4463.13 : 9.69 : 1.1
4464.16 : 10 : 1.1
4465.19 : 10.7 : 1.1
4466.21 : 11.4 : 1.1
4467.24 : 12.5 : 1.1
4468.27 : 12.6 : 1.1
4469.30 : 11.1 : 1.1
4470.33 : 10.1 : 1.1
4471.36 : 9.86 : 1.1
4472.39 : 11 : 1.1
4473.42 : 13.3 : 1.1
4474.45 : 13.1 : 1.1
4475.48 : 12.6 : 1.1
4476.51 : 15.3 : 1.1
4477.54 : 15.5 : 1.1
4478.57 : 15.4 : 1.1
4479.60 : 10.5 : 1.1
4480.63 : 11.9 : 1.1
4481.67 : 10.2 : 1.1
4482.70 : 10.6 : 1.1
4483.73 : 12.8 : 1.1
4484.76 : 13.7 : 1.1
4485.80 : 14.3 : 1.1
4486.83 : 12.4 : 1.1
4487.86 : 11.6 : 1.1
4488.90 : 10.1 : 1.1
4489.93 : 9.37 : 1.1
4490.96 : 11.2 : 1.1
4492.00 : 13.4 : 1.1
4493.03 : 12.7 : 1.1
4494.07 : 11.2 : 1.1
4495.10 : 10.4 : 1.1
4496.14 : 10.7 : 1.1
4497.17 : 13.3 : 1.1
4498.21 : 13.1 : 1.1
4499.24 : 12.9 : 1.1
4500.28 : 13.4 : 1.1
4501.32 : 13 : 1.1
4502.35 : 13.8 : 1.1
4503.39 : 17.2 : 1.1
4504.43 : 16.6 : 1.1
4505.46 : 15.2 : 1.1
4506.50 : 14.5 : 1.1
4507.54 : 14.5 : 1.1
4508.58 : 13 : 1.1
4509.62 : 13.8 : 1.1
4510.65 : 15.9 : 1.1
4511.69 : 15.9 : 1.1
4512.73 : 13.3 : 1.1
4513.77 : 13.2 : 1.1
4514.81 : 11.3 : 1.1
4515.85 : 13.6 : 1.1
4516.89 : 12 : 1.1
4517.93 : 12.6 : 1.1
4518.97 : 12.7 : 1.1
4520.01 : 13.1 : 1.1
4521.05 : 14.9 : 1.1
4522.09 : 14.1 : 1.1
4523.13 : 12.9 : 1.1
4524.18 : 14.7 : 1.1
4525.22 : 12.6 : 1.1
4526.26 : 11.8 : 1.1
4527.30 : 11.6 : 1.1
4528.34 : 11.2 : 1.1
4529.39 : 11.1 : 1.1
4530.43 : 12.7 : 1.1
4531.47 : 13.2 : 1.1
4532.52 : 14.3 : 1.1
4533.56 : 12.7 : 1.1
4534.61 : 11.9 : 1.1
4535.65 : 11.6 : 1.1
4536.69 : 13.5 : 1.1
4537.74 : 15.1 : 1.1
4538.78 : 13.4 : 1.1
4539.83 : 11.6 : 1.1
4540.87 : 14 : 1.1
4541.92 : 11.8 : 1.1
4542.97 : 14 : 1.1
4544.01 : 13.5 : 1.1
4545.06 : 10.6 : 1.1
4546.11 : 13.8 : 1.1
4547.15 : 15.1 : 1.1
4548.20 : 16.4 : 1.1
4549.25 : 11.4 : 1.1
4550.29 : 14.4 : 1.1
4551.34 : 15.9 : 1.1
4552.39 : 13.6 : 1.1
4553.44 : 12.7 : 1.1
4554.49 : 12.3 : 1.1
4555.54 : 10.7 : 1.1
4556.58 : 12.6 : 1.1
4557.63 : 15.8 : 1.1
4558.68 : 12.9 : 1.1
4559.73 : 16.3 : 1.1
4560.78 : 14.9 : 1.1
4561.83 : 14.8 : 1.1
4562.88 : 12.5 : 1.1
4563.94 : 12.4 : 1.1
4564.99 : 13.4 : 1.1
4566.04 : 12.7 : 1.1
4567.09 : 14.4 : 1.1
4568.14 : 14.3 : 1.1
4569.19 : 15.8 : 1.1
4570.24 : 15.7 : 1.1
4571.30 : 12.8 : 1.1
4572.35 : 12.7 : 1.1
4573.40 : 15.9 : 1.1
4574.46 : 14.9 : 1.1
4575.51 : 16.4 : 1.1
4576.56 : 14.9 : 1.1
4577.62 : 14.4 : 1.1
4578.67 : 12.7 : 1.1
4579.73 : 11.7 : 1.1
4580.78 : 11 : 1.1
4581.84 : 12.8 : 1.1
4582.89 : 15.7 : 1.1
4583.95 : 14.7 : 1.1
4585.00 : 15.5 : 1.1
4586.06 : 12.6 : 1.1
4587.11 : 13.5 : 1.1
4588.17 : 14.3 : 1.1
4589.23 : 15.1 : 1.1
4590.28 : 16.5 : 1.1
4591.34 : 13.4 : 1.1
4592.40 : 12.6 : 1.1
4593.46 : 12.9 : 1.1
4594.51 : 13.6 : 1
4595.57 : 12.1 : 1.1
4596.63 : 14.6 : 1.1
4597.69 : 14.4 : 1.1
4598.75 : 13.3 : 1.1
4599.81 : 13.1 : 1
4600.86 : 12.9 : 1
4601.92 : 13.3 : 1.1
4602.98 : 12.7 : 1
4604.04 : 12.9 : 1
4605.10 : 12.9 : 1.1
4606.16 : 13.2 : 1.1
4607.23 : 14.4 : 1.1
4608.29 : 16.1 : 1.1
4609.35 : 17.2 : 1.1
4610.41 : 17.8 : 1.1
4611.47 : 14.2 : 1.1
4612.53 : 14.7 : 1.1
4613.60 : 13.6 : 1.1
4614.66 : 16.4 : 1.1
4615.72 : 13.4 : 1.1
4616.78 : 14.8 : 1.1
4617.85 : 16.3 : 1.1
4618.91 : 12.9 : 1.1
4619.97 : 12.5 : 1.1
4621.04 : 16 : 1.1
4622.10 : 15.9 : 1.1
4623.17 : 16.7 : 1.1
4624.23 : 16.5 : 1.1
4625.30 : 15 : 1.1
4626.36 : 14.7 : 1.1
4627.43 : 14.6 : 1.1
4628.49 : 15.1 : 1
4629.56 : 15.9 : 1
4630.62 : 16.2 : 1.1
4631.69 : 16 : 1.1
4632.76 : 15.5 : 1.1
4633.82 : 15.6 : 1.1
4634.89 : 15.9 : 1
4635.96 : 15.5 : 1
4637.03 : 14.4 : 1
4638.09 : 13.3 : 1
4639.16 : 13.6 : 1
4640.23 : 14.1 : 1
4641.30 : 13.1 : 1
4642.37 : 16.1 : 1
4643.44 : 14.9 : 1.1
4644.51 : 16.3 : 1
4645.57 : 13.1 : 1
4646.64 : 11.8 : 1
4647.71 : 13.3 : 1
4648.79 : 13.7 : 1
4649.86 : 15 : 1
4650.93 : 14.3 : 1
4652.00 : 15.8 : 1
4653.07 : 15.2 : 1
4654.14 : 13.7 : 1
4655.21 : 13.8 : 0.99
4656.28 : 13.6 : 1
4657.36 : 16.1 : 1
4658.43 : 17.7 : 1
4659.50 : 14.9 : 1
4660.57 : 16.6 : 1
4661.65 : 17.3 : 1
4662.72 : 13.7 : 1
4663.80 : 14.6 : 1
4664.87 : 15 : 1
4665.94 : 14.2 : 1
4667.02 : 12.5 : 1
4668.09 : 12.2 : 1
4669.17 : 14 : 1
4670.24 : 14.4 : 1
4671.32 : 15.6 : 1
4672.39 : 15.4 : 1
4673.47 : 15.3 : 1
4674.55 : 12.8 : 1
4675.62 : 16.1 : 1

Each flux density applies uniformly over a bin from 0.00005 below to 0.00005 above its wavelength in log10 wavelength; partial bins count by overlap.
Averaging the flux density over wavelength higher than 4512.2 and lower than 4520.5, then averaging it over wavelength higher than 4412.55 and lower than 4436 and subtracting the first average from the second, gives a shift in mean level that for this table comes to -2.2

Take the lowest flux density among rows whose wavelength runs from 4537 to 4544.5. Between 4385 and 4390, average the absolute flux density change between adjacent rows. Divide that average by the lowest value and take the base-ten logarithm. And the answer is -1.7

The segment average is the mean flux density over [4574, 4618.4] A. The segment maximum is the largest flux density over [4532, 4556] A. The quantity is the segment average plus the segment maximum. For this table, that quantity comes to 30.5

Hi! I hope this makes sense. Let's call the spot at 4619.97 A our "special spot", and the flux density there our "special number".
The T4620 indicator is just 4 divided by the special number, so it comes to 0.320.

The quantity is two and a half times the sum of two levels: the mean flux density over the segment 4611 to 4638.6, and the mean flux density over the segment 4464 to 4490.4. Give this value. 68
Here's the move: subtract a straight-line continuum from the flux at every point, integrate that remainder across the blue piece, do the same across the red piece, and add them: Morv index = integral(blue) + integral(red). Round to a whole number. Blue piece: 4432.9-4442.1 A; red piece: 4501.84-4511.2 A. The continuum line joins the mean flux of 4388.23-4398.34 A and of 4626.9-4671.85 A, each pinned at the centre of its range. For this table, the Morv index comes 31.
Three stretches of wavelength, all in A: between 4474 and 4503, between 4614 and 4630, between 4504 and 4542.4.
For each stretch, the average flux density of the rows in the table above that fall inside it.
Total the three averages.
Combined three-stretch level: 40.9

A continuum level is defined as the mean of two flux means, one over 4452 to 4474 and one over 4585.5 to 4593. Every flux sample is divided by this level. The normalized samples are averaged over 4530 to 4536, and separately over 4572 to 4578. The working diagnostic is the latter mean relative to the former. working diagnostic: 1.17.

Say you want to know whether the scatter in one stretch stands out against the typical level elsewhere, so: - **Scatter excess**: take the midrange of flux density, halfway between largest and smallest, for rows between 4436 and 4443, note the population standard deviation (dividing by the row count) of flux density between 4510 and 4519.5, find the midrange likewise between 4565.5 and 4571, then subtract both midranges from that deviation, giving -25.1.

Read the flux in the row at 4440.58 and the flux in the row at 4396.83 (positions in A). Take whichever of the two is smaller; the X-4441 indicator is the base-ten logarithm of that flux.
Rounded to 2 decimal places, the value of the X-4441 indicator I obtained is 1.08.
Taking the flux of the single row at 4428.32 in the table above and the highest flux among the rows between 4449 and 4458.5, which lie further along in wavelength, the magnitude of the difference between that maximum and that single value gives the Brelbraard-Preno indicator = 2.7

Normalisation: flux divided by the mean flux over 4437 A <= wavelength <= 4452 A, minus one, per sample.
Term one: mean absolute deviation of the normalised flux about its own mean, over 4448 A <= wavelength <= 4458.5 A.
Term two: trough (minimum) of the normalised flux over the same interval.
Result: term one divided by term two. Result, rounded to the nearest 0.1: -0.6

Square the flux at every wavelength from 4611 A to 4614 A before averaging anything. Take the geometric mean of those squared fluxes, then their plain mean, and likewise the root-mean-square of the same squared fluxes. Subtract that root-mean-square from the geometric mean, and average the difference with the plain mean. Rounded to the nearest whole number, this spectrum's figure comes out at 100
